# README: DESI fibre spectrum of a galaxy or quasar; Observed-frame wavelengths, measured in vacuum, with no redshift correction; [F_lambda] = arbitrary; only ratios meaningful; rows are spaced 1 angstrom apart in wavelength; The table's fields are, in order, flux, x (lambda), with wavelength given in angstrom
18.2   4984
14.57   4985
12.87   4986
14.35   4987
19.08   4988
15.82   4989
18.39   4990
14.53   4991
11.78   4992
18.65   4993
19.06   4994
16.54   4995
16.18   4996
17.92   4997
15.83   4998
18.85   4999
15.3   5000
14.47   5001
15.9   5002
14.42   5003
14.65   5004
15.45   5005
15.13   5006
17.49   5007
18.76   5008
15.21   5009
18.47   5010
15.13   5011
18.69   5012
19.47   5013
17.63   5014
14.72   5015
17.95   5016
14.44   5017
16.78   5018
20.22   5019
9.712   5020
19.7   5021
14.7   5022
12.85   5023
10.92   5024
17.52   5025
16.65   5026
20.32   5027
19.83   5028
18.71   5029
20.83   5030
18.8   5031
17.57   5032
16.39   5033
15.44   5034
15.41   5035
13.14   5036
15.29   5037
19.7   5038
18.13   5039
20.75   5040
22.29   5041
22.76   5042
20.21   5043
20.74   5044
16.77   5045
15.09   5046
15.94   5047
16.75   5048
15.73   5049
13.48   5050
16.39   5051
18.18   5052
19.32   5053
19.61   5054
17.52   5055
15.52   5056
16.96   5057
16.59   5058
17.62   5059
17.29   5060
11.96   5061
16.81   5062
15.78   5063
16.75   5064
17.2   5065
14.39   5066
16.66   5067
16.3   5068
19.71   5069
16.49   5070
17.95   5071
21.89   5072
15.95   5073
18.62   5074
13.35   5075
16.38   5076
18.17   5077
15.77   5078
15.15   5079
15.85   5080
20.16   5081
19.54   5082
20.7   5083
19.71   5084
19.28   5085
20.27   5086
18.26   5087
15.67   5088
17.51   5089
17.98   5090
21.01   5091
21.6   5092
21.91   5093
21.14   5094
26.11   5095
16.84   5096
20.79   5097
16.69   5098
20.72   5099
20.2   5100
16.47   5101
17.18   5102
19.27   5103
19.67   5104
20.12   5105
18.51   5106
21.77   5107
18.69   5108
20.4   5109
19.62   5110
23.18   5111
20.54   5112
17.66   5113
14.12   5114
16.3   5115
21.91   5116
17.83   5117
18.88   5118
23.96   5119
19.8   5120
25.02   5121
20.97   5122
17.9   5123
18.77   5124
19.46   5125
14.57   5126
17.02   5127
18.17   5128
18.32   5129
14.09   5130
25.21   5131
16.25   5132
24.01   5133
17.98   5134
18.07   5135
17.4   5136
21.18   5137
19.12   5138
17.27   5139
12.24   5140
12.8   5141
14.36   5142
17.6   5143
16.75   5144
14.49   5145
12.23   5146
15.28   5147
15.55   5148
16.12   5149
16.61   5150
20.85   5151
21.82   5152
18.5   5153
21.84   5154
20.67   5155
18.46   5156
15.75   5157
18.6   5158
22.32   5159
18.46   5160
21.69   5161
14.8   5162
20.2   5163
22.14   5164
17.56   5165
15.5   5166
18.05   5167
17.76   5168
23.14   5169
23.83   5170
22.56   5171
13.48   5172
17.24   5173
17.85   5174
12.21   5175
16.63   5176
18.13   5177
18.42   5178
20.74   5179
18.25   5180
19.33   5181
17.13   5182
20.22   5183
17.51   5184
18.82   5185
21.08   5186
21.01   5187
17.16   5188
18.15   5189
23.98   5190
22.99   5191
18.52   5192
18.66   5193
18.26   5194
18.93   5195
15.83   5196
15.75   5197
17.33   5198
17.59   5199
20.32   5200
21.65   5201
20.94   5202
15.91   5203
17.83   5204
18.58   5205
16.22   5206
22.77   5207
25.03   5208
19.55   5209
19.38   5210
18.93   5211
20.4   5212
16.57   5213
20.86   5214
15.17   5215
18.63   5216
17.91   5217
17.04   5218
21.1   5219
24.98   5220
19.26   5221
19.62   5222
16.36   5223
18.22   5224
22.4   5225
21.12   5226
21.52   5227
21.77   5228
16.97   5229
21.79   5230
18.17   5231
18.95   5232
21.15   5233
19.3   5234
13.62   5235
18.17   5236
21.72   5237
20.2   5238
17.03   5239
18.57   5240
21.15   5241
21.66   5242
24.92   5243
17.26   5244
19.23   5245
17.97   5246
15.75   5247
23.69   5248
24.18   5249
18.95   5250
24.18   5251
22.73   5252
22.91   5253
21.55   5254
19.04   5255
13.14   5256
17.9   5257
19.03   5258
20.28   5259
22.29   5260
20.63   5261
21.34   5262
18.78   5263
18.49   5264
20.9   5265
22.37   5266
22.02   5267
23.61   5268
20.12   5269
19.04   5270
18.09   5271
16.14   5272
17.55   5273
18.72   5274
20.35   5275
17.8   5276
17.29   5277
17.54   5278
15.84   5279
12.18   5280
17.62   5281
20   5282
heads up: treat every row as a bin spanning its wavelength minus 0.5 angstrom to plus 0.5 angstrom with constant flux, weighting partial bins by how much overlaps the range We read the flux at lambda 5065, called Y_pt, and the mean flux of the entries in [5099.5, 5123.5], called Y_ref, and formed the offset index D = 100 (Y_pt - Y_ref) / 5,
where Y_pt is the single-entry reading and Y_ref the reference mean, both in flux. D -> -48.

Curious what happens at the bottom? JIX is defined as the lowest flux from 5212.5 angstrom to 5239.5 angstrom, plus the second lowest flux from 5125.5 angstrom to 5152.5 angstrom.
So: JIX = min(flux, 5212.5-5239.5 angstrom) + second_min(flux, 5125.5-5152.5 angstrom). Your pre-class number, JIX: 25.9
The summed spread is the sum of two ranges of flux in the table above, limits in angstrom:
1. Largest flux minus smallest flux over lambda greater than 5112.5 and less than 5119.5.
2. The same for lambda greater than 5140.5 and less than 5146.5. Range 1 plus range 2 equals 15.2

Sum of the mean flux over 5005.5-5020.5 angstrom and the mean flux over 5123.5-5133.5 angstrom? 35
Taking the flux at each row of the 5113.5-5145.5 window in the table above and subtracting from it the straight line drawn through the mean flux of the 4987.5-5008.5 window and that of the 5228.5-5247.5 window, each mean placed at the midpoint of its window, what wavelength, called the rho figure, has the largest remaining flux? 5131 angstrom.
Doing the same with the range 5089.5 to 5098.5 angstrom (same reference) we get 5095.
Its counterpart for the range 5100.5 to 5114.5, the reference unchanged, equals 5111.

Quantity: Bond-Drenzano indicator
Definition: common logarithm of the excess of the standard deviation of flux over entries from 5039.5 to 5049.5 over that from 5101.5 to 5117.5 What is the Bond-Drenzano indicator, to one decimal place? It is -0.2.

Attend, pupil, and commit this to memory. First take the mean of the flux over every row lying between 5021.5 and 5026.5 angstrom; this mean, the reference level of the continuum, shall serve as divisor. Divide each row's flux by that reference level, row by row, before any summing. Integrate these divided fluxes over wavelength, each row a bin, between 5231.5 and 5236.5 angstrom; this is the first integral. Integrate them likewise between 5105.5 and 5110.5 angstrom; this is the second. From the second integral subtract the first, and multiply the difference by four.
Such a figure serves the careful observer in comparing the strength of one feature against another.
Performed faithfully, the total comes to 2.1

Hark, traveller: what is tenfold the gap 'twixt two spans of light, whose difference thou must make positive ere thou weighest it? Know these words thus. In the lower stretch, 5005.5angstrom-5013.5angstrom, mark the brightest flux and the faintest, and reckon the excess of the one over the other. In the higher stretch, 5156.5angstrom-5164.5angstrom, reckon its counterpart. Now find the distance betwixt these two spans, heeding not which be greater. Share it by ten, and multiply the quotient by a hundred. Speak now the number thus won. 32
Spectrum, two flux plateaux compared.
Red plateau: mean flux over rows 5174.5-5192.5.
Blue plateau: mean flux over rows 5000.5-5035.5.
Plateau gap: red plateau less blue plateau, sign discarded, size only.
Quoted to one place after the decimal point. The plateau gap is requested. 2.3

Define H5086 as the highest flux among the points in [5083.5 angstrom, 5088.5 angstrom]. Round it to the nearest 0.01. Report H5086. 20.27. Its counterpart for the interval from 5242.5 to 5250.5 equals 24.92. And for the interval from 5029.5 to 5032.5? 20.83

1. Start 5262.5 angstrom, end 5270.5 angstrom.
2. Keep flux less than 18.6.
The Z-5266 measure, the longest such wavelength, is 5264 angstrom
